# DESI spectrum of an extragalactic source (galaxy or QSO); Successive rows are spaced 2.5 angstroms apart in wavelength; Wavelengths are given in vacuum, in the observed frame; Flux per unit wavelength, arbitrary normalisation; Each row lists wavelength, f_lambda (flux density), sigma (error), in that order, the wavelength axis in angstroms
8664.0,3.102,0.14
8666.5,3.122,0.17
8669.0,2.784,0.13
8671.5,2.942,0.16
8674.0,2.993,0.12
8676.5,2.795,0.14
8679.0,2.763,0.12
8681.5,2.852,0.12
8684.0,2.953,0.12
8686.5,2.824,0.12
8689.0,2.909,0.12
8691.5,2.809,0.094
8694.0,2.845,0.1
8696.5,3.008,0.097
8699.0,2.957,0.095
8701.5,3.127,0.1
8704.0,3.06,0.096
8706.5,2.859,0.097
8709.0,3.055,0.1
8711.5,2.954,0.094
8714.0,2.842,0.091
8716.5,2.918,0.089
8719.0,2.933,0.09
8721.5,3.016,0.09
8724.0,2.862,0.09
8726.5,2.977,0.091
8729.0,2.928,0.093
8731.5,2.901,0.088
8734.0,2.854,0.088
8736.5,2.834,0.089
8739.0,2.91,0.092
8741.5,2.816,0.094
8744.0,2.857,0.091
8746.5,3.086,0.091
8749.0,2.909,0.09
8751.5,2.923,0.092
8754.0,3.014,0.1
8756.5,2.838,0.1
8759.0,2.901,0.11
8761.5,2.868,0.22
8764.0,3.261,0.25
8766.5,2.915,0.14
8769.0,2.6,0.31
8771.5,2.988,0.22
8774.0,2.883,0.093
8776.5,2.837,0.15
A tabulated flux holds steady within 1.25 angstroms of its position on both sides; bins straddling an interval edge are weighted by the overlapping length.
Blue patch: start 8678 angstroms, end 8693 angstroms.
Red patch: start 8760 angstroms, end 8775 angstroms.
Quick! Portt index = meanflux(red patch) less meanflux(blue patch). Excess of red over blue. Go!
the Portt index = 0.07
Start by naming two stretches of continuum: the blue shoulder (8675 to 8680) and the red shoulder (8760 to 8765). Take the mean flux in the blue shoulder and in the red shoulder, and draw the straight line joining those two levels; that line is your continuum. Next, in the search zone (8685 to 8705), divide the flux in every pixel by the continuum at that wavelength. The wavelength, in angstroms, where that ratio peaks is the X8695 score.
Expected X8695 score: 8701.5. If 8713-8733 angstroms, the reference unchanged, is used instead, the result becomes 8721.5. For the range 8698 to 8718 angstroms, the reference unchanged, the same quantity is 8701.5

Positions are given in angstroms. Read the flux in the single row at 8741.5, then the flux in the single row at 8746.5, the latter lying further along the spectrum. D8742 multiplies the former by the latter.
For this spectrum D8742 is 8.69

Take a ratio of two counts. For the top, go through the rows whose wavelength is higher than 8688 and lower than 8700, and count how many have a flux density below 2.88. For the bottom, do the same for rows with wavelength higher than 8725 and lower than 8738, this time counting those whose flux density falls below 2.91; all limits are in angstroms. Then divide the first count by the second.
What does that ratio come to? 0.7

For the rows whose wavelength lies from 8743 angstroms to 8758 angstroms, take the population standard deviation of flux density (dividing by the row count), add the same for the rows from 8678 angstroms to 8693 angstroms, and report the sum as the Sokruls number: 0.15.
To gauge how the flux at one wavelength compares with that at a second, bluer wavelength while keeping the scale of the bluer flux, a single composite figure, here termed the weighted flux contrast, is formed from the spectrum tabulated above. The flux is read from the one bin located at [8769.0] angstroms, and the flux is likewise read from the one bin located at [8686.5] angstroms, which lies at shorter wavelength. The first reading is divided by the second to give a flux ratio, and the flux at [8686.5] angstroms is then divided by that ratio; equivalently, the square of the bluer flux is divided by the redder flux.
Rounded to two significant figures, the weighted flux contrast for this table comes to 3.1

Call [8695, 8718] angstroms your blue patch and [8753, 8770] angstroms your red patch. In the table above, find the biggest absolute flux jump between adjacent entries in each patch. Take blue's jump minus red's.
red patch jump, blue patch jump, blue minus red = -0.19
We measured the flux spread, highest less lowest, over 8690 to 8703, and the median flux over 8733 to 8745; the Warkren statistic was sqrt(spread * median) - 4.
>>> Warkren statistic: -3.05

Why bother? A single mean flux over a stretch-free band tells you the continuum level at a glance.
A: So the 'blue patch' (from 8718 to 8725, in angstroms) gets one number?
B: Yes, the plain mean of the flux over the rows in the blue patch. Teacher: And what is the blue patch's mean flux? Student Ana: 2.94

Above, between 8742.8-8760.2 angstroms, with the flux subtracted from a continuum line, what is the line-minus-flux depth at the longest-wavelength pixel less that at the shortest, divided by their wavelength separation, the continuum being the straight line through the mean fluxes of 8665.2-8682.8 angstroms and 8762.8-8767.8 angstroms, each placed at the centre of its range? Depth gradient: 0.00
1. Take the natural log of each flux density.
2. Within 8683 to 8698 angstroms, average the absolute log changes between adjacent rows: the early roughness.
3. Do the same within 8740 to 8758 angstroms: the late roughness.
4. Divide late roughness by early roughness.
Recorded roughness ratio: 1.2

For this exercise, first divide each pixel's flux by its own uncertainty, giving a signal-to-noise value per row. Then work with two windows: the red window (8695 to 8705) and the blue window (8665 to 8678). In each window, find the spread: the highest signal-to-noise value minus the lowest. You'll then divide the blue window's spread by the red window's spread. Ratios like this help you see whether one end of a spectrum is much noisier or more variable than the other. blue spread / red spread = 7.6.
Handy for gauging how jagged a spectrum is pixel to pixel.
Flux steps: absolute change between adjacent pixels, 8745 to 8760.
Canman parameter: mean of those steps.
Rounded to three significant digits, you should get 0.104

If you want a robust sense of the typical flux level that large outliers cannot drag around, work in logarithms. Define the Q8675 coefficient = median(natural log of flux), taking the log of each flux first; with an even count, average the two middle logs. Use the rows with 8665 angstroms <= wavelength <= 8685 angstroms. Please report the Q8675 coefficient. 1.06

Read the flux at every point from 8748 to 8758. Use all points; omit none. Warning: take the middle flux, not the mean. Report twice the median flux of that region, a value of 5.83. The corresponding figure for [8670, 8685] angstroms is 5.79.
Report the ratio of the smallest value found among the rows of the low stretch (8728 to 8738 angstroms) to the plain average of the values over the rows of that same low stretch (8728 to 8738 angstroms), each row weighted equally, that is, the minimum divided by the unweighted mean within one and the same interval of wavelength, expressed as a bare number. 0.984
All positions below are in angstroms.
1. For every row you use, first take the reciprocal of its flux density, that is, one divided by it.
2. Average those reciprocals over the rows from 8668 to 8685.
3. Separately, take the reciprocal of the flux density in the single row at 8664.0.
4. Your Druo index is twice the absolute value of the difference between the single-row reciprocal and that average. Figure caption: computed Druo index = 0.053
